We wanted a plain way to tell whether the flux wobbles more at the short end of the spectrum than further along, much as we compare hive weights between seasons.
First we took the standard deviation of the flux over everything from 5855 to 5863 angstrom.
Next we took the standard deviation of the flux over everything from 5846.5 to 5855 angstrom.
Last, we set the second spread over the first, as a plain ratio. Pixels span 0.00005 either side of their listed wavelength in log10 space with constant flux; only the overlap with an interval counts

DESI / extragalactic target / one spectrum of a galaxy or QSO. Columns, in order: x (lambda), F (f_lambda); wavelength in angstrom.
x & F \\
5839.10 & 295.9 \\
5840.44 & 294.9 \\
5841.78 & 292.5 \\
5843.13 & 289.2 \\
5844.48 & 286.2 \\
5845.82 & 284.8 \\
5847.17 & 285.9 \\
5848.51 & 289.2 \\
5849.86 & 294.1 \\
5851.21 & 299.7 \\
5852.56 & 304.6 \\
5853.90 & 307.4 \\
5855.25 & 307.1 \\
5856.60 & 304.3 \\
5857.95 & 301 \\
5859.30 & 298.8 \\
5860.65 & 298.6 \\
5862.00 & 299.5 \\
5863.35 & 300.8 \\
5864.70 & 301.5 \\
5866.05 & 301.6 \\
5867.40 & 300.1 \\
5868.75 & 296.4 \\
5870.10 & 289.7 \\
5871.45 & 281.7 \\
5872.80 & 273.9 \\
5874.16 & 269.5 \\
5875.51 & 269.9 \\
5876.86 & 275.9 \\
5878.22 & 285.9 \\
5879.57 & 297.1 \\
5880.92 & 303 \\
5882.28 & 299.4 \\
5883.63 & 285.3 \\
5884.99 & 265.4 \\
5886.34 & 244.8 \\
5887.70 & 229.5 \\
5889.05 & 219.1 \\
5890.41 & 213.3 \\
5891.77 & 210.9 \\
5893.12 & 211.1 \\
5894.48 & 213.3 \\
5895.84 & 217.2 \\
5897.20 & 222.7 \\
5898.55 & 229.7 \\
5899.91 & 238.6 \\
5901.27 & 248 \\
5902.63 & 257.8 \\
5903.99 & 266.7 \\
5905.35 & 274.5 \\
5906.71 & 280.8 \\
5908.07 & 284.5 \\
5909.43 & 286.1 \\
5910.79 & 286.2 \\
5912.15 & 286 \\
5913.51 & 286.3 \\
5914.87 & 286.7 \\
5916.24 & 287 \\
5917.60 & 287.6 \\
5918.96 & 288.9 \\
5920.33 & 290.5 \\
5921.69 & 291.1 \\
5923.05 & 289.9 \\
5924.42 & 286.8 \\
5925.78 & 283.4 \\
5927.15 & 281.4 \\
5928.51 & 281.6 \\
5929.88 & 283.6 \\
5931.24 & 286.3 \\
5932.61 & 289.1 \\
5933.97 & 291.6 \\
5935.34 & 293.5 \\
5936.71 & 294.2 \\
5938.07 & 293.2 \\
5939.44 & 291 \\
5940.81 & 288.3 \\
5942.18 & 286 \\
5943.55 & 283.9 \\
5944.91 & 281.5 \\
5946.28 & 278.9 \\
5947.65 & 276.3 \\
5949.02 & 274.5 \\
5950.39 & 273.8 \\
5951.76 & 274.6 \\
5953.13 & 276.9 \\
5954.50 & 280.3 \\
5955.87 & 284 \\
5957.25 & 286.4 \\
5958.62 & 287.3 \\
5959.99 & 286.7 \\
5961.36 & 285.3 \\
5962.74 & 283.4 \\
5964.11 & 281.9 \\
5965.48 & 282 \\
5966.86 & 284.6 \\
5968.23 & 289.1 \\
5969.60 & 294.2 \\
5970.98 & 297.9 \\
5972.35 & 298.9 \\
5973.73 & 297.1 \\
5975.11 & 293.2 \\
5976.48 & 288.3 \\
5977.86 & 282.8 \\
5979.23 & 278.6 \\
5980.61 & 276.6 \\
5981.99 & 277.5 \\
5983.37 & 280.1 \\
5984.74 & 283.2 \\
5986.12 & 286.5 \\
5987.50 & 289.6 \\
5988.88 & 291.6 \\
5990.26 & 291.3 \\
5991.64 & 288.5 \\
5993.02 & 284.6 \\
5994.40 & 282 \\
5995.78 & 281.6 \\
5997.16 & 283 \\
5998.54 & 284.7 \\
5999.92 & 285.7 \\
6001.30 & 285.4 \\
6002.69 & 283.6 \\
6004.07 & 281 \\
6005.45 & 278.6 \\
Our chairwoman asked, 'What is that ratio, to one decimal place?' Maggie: 2.5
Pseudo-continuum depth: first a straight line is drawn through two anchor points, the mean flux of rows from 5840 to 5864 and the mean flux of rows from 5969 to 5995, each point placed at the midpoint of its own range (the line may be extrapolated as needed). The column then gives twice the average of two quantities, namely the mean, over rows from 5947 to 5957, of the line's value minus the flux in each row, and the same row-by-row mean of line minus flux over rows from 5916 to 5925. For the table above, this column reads 15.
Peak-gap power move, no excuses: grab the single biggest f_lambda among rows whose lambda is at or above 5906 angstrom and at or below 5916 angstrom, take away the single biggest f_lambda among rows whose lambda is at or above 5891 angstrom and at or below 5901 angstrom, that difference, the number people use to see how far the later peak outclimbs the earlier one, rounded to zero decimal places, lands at 48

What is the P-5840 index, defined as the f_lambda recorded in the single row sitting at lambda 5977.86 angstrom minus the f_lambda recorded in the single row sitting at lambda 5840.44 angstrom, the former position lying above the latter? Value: -12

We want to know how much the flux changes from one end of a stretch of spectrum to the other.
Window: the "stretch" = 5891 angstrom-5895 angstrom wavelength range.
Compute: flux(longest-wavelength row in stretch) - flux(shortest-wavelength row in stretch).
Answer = 2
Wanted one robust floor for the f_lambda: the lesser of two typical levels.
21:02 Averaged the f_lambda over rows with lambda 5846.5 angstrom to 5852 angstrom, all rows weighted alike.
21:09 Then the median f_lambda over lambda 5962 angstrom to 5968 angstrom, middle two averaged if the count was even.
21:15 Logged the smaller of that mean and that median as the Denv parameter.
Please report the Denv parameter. 283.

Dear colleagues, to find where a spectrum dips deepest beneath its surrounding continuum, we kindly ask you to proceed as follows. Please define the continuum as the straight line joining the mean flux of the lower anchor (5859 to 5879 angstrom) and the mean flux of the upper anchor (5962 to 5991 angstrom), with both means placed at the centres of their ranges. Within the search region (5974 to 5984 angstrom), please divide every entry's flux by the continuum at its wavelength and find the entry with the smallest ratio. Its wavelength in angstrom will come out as 5980.61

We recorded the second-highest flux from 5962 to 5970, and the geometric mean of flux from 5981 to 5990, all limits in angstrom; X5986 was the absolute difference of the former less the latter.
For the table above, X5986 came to 4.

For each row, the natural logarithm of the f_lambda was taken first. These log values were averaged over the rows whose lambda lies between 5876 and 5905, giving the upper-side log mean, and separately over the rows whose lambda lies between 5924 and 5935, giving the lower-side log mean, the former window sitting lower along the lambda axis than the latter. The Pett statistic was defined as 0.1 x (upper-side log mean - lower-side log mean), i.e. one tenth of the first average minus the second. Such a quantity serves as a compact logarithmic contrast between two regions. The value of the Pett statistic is -0.014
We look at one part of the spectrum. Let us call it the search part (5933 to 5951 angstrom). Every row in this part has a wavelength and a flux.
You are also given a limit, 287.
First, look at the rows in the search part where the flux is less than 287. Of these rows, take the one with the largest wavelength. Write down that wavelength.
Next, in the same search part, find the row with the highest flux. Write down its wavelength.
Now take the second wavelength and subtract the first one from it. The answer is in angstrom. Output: -13.7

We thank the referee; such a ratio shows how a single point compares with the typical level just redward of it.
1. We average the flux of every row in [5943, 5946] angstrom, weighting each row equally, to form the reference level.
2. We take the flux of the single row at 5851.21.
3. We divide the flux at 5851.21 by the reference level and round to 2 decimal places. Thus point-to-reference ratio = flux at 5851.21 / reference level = 1.06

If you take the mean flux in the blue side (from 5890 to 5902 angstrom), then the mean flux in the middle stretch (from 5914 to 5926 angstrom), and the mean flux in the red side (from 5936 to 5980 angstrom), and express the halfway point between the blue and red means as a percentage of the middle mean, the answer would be 88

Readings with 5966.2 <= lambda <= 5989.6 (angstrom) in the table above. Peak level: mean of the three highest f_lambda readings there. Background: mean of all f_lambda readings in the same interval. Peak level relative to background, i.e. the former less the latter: 10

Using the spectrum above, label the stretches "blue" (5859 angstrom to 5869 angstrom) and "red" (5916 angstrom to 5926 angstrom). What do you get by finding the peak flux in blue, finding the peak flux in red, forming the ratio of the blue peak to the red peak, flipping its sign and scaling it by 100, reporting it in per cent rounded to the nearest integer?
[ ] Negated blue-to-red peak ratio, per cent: -104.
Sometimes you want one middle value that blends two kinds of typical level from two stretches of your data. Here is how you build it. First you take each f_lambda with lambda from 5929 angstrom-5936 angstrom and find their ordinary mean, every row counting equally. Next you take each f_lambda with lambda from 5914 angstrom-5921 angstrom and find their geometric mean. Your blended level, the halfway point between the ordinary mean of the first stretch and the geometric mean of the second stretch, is 288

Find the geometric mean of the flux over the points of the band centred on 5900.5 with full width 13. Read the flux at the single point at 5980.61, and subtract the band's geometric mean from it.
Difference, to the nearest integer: 33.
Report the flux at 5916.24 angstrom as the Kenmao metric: 287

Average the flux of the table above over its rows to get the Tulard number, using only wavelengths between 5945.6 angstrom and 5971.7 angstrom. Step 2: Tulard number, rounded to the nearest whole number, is 283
